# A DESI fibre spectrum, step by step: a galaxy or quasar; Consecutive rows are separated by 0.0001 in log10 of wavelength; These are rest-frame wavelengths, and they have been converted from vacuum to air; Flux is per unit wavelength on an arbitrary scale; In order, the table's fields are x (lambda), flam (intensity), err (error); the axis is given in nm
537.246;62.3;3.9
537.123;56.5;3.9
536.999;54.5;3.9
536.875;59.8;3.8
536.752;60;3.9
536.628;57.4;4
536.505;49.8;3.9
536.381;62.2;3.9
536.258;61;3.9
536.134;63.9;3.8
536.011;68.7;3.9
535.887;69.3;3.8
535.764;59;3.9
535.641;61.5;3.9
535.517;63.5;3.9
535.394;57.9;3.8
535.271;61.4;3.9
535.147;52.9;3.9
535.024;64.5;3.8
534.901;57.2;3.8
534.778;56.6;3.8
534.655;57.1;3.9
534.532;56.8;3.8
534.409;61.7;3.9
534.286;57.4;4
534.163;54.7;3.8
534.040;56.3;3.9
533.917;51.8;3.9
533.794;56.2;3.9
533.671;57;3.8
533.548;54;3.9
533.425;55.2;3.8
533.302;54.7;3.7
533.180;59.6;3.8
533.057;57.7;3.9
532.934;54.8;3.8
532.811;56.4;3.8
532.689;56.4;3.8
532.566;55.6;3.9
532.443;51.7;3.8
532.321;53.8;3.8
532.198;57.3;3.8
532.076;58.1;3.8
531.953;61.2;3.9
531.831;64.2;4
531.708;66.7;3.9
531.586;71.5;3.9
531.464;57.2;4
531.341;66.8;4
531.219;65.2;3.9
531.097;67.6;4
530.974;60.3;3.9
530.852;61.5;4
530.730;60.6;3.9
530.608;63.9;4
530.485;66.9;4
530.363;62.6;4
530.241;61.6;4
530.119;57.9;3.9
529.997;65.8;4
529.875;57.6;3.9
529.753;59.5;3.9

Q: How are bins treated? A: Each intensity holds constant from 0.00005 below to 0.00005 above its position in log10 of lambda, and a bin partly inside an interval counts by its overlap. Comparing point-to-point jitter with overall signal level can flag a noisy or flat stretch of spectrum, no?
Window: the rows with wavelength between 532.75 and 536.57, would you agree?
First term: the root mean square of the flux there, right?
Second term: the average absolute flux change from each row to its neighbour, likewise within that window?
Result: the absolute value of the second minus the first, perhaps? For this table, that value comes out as 55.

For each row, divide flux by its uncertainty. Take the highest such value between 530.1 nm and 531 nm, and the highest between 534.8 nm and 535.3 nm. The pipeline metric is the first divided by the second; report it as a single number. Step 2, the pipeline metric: 0.99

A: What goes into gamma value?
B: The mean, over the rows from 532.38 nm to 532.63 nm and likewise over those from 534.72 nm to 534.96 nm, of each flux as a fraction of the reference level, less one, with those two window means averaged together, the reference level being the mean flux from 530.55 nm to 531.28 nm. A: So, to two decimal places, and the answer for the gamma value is -0.13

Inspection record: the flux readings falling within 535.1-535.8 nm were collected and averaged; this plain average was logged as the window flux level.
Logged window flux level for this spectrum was 59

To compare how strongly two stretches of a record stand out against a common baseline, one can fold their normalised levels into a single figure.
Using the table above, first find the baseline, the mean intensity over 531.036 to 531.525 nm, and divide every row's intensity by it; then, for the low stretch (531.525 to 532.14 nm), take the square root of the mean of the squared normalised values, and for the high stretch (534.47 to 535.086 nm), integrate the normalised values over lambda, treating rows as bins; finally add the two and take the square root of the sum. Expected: 1.25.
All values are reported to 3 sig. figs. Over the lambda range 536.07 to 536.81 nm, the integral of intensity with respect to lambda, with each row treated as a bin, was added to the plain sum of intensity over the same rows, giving 398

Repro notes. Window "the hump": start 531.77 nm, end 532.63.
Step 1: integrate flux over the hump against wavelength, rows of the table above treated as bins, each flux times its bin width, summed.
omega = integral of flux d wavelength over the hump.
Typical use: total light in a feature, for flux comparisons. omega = 49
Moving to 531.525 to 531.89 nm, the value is 25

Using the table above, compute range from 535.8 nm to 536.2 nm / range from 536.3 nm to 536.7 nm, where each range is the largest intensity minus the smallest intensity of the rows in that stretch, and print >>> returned 0.44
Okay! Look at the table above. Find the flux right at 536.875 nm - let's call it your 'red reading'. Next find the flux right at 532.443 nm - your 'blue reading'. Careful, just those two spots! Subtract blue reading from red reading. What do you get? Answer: 8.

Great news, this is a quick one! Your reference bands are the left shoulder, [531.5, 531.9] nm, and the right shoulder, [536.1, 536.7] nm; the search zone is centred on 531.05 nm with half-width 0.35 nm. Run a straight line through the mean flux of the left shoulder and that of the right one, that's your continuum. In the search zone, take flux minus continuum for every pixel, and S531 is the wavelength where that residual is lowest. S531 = 530.730 nm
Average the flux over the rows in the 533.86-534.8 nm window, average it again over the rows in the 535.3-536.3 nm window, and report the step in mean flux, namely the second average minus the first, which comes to 6.5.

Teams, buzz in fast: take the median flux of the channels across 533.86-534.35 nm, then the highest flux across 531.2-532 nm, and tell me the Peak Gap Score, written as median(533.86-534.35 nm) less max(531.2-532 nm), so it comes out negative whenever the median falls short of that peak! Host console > -16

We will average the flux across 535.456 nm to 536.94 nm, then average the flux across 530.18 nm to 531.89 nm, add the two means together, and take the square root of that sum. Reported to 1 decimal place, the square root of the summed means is 11.2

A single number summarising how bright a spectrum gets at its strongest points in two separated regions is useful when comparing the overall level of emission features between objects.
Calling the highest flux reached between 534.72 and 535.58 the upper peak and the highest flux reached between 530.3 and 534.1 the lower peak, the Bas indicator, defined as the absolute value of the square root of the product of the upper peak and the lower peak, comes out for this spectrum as 67.9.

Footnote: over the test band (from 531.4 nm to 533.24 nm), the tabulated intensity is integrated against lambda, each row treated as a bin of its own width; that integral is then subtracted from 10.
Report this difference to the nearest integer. -98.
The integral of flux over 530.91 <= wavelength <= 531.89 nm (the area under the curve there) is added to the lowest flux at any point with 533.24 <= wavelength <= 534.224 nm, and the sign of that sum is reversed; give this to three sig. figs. -115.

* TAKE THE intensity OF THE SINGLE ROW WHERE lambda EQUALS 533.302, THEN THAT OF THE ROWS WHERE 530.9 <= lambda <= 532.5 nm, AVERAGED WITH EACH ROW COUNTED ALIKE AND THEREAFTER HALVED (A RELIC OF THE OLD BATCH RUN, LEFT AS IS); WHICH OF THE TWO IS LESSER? 30.8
